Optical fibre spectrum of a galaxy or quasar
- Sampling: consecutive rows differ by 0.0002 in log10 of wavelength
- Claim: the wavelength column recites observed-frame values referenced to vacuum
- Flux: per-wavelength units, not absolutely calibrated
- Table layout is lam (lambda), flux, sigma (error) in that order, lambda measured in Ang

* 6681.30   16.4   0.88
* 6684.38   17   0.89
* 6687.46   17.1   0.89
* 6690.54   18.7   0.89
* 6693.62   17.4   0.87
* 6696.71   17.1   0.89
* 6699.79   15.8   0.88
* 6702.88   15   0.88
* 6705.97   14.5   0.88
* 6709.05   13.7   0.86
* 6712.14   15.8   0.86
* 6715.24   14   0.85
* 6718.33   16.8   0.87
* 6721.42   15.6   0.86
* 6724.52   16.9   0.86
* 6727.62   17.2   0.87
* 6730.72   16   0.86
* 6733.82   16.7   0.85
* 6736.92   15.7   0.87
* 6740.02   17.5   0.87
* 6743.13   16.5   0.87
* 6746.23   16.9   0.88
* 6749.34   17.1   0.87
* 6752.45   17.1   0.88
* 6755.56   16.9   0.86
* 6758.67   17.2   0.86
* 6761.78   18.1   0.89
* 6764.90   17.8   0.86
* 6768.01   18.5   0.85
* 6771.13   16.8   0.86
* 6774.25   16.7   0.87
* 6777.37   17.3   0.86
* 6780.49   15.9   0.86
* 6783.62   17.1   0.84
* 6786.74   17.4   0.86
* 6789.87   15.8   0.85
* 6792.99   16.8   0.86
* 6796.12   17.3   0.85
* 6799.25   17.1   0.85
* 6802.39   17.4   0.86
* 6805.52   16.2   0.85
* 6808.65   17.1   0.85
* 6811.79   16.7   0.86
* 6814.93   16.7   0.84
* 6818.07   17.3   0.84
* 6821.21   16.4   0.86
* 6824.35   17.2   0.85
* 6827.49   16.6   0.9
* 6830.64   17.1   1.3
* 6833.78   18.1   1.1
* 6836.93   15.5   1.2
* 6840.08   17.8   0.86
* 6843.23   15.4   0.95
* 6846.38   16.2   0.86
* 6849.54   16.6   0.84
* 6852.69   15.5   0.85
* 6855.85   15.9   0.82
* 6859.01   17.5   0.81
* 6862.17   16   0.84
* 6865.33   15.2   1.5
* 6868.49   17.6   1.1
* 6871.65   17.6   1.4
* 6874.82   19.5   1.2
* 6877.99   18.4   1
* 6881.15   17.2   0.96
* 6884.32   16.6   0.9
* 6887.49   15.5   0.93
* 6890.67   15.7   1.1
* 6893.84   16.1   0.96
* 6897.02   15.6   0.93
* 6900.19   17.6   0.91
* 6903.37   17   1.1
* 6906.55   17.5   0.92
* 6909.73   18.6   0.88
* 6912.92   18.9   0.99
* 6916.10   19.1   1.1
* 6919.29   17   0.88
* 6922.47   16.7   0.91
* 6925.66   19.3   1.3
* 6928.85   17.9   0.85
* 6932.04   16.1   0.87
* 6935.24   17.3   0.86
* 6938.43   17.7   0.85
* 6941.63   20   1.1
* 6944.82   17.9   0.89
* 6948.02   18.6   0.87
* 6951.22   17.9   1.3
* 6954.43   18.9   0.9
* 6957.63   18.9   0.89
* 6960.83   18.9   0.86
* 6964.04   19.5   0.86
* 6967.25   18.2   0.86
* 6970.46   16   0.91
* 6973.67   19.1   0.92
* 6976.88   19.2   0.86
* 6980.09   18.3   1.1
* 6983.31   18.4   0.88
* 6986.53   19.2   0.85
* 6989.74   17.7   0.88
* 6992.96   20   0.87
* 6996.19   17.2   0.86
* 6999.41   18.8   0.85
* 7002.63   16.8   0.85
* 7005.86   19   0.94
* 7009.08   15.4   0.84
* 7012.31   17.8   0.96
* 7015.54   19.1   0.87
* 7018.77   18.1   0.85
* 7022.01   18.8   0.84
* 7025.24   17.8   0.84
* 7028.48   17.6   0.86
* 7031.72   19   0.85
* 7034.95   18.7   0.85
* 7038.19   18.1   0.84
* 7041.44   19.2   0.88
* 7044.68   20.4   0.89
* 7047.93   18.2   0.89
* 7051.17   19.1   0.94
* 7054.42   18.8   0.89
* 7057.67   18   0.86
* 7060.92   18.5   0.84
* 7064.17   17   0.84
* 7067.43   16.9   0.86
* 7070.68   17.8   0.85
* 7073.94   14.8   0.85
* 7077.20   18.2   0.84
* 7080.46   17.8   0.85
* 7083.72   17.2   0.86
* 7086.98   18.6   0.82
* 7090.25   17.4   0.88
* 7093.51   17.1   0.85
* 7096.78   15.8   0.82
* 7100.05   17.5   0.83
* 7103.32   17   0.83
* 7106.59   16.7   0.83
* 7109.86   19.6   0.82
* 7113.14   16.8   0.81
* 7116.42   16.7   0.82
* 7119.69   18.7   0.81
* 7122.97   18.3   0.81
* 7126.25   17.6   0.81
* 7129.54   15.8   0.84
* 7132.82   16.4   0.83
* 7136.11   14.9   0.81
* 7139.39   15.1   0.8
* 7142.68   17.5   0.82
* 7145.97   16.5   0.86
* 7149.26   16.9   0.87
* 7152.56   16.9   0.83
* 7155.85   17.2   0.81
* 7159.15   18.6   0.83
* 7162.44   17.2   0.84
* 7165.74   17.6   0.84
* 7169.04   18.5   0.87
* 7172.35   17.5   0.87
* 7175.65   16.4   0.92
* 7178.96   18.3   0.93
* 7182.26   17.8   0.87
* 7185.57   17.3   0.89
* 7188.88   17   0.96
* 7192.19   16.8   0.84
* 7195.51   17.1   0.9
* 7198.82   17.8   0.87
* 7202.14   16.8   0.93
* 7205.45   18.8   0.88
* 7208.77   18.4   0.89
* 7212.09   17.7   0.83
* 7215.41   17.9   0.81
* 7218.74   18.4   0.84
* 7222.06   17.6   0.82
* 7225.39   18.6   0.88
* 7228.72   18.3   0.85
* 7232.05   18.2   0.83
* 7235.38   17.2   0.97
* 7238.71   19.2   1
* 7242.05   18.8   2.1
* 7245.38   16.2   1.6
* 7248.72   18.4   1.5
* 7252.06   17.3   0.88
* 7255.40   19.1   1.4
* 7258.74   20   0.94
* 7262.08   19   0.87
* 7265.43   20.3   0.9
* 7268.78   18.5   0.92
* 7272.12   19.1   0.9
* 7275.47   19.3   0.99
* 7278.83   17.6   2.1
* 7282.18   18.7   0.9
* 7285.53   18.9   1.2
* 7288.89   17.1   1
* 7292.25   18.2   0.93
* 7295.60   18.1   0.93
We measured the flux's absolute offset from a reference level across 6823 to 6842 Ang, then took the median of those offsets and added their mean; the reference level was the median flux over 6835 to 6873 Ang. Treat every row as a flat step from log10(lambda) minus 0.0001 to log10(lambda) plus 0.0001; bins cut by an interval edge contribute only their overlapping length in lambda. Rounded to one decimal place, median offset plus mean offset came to 2.2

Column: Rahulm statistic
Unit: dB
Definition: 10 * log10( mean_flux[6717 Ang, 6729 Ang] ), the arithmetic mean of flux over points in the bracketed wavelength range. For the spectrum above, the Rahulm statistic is 12.2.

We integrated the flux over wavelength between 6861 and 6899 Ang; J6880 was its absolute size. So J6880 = 637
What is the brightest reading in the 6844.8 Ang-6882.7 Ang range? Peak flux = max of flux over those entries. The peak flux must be 19.5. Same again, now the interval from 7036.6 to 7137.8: 20.4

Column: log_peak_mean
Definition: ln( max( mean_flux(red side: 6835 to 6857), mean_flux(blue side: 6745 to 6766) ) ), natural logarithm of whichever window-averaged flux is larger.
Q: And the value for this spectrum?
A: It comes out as 2.85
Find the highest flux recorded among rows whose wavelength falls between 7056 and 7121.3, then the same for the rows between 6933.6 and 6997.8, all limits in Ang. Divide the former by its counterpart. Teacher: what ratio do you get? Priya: 0.98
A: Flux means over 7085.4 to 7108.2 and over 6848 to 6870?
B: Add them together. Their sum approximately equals 33.5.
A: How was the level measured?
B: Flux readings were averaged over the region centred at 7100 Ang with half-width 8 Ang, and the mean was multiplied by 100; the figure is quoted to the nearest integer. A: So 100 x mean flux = 1682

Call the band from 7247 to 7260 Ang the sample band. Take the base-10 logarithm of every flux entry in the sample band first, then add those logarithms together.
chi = 5.08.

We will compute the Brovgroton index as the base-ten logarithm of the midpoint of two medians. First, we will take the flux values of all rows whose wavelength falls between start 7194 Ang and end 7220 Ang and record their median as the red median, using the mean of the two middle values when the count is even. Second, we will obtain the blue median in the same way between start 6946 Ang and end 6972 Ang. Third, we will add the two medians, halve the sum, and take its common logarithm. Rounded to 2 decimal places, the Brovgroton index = 1.26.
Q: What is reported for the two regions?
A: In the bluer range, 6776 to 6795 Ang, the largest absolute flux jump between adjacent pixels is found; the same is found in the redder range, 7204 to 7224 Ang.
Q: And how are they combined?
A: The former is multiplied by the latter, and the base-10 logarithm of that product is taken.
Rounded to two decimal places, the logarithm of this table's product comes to 0.11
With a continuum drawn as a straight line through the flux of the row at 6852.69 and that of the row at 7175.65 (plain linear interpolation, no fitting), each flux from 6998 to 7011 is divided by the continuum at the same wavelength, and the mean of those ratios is 1.099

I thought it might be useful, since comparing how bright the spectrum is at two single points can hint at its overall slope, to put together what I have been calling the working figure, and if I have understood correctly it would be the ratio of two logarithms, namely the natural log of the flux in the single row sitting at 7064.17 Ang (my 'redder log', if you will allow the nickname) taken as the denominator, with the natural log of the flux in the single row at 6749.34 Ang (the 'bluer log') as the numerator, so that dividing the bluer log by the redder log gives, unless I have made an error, 1.00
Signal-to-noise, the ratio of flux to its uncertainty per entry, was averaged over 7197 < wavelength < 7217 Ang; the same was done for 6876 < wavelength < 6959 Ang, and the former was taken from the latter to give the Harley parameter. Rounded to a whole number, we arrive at -2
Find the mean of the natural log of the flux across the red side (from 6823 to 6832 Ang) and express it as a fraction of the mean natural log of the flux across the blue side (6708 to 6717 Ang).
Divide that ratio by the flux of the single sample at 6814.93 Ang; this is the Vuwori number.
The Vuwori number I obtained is 0.063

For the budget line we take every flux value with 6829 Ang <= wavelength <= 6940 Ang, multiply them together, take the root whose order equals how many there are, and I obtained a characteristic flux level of 17.0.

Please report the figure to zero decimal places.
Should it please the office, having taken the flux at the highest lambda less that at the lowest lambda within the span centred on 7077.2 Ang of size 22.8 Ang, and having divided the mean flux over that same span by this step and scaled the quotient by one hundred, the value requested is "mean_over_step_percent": 1019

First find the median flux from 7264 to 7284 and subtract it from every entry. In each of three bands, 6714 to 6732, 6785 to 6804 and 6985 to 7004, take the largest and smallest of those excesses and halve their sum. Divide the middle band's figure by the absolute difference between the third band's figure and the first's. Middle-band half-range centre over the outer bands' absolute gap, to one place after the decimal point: -0.8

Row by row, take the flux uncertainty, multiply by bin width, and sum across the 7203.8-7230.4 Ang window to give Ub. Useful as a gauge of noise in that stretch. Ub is 23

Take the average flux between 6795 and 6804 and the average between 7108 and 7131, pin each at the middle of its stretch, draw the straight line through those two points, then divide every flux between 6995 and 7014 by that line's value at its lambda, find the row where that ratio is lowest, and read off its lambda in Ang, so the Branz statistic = 7009.08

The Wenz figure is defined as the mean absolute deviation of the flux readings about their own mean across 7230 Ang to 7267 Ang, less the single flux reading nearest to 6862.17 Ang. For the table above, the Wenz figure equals -15.0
